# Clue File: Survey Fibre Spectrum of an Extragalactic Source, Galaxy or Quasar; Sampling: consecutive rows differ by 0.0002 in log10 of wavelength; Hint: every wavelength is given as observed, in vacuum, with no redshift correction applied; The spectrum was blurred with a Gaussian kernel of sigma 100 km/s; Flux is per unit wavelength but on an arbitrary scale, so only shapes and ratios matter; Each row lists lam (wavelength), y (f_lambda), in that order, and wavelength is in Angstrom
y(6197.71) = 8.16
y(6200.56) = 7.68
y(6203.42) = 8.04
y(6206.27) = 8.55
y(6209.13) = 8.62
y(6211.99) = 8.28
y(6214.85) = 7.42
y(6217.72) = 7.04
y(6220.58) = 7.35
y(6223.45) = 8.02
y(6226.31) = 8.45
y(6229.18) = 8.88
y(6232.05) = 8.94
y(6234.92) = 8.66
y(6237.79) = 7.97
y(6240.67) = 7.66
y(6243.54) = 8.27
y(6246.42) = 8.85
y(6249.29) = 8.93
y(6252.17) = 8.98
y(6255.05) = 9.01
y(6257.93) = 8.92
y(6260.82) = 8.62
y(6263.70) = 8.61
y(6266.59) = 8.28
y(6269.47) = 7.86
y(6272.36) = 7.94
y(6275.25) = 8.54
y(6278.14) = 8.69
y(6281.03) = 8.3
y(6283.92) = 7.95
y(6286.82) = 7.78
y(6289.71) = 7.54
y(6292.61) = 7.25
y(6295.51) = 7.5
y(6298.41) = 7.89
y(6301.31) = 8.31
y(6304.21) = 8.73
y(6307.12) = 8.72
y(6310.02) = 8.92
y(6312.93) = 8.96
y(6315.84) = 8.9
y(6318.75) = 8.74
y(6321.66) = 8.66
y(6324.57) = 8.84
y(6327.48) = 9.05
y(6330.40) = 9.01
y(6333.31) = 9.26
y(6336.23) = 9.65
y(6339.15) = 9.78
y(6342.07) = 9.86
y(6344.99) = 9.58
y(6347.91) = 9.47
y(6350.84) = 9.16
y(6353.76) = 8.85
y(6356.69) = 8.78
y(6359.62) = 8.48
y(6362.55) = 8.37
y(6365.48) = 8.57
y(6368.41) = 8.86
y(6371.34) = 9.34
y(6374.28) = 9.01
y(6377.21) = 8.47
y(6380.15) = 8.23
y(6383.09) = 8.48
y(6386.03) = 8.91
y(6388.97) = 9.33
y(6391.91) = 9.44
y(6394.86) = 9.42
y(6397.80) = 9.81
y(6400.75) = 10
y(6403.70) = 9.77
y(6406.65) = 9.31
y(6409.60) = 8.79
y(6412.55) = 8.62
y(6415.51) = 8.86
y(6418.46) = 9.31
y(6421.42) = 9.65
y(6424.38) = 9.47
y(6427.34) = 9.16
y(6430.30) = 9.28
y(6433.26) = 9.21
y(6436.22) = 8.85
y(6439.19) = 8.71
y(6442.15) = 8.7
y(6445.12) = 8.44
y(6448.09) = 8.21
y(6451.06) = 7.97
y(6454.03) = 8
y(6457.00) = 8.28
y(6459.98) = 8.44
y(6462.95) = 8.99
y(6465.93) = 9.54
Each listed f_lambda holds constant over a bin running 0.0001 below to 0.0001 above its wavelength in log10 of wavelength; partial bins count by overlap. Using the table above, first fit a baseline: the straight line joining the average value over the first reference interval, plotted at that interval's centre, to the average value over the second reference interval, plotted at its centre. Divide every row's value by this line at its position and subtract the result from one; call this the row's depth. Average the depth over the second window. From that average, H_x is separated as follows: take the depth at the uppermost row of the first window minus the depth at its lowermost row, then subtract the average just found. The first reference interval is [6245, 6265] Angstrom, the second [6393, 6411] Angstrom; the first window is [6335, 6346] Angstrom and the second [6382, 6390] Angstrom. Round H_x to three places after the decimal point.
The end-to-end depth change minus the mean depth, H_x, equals -0.045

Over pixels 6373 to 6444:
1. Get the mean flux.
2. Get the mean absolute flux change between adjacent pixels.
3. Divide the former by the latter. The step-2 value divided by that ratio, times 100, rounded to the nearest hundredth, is 0.79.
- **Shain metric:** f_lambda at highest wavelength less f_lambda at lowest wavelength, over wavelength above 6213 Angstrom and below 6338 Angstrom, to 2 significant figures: 2.2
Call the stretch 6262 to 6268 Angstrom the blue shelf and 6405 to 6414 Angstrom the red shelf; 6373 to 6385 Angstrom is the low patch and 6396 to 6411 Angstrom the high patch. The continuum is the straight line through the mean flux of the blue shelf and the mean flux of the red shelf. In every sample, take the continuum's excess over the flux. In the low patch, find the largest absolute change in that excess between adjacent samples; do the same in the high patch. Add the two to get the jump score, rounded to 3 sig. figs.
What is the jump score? 1.08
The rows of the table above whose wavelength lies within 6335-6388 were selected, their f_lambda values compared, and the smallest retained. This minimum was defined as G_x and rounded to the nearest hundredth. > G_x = 8.23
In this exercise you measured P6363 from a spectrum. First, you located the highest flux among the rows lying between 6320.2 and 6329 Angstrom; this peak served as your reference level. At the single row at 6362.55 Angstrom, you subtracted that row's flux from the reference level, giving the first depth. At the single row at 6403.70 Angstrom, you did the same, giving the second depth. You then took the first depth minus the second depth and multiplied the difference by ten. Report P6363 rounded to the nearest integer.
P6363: 14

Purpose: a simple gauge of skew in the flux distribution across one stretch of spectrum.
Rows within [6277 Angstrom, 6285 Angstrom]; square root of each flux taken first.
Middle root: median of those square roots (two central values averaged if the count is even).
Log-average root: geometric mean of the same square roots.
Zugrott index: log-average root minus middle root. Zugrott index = 0.0014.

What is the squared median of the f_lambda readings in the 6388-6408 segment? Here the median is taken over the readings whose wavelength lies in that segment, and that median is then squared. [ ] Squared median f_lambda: 89.1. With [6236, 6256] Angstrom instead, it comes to 78.3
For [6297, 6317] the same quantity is 76.2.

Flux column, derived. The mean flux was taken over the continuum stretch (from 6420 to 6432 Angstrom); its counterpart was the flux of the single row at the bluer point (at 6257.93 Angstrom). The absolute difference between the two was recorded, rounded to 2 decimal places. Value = 0.47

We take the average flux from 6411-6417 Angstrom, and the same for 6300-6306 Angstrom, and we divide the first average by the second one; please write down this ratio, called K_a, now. 1.03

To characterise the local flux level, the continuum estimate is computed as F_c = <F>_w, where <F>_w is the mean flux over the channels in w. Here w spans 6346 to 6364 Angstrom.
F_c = 8.9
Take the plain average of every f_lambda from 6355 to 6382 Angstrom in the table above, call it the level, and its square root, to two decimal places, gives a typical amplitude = 2.95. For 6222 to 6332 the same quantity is 2.91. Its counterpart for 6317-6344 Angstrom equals 3.03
